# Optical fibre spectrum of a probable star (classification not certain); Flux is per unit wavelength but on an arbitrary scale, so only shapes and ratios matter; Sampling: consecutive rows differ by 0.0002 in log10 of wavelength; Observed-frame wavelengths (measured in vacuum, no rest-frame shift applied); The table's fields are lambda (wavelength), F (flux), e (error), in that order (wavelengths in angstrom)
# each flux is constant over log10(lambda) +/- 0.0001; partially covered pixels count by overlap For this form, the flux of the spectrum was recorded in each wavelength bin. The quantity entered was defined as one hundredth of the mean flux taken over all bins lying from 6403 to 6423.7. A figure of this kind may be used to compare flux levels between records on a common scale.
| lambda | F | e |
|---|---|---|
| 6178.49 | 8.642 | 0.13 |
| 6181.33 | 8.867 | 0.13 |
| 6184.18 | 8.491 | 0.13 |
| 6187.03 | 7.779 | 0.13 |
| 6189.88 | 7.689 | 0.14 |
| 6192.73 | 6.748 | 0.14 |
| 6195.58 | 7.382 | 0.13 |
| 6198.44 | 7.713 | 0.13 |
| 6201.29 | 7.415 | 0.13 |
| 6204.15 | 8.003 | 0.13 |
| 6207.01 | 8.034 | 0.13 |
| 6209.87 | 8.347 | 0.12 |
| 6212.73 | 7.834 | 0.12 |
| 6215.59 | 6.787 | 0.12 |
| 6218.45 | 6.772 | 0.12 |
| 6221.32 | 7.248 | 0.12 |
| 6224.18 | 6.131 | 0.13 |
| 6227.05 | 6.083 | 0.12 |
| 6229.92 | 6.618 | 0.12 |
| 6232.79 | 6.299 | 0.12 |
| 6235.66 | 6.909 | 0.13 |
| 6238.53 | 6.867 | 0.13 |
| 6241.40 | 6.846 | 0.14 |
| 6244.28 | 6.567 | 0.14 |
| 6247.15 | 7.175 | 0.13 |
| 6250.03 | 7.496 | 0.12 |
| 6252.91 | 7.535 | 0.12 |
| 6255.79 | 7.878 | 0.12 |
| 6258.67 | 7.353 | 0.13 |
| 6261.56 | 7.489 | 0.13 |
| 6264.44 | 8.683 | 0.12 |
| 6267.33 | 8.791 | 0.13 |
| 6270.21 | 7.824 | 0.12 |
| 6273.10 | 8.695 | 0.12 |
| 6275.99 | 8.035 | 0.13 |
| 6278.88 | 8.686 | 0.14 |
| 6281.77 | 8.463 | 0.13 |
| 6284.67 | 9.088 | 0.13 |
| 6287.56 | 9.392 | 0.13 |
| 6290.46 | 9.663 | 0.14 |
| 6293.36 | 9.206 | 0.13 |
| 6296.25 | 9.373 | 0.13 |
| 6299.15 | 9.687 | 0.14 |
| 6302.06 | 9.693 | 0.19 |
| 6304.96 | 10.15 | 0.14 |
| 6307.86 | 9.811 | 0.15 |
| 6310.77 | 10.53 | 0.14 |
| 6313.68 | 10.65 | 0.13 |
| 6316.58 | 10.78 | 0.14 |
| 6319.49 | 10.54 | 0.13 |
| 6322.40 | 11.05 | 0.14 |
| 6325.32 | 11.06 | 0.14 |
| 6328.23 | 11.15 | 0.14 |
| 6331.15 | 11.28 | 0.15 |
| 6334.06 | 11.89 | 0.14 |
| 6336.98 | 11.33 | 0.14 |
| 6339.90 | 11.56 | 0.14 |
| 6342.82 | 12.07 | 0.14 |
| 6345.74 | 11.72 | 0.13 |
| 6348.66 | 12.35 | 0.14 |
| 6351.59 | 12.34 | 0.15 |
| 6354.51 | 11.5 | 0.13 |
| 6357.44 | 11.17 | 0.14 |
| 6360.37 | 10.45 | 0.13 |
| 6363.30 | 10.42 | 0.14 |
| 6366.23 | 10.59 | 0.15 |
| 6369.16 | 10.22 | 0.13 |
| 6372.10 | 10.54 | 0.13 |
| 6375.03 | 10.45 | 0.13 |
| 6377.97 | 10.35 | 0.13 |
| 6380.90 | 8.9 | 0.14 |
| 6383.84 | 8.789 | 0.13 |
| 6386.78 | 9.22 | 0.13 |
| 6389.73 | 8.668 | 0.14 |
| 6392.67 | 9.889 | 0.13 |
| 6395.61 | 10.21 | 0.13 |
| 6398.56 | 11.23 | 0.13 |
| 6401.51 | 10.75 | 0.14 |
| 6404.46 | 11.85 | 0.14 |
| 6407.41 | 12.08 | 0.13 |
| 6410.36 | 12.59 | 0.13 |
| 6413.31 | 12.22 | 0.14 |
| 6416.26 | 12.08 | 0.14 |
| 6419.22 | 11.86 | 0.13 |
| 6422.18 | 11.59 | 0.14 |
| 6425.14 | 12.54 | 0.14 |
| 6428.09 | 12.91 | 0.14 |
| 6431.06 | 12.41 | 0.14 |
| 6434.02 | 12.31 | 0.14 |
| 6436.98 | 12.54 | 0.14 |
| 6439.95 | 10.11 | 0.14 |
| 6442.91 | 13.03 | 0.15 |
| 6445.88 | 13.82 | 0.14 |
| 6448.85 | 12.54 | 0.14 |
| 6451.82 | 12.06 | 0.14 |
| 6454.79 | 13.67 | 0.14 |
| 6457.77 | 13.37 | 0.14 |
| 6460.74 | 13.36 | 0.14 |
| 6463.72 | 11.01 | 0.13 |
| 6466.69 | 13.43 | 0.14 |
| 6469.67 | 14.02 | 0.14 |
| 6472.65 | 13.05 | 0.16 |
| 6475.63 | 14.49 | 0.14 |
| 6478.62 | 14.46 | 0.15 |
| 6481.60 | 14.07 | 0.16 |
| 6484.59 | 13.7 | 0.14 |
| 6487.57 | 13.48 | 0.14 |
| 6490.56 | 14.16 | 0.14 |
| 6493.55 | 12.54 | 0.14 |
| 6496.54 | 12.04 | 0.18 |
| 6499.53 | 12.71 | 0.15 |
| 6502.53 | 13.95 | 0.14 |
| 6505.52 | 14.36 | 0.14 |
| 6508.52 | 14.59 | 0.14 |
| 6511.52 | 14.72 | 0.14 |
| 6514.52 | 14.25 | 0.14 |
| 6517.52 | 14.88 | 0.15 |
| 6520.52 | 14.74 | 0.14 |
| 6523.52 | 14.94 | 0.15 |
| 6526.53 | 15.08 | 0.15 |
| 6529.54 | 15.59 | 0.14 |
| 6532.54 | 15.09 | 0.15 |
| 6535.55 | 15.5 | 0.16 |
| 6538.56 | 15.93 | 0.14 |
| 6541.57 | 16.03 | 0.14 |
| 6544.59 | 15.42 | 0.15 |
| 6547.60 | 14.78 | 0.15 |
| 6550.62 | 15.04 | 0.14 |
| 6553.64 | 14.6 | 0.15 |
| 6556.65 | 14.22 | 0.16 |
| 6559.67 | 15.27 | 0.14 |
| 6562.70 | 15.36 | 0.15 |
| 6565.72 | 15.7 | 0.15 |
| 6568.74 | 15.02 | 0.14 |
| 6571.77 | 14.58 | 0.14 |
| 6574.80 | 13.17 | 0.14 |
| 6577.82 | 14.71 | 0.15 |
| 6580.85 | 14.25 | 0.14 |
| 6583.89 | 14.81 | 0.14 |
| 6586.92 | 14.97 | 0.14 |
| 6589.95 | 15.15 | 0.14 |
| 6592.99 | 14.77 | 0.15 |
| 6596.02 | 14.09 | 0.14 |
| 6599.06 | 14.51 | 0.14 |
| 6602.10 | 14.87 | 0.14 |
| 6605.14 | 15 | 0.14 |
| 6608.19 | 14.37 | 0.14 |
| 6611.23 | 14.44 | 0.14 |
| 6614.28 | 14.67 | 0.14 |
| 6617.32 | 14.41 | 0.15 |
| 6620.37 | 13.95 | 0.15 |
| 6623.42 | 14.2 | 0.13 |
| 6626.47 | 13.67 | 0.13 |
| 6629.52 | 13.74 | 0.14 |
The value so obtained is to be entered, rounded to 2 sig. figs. 0.12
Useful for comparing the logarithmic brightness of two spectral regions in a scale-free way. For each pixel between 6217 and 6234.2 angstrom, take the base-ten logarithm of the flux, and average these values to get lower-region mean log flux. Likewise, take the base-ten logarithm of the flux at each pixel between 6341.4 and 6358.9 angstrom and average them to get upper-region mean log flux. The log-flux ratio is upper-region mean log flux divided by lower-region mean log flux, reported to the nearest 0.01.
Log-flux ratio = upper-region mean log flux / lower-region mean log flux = 1.32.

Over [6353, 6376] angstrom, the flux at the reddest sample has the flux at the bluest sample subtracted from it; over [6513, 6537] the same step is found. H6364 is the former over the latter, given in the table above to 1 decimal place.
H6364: -0.8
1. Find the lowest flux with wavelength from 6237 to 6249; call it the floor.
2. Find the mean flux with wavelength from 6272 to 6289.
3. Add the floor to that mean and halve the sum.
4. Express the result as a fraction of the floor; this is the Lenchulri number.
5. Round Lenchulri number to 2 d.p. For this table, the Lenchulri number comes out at 1.16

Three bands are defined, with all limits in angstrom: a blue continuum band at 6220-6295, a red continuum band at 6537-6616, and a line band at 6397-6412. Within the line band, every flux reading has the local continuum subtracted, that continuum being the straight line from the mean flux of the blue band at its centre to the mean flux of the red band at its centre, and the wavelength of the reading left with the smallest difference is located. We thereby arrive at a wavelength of 6401.51 angstrom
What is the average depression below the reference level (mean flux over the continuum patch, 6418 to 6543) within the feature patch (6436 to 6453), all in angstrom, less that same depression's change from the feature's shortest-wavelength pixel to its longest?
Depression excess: 0.8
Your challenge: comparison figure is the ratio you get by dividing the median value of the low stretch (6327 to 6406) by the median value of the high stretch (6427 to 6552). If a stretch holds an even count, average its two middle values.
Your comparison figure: 0.77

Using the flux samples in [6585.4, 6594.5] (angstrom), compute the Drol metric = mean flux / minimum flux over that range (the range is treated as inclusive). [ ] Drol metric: 1.01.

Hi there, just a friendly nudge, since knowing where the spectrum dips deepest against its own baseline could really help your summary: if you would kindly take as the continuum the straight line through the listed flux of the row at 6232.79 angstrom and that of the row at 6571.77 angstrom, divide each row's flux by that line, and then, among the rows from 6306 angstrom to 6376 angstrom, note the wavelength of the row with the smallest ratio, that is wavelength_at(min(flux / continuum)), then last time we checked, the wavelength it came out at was 6369.16 angstrom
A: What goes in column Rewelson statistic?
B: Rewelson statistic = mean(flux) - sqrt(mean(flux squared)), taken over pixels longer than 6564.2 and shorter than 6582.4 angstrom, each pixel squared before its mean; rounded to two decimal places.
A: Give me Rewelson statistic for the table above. -0.02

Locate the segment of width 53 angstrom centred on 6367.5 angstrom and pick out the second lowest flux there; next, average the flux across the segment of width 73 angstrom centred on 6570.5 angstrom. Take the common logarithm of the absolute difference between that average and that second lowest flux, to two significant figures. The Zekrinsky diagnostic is 0.79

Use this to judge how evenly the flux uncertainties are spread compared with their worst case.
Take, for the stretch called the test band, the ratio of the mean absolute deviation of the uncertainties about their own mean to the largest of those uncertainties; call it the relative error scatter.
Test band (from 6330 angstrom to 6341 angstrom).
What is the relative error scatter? 0.025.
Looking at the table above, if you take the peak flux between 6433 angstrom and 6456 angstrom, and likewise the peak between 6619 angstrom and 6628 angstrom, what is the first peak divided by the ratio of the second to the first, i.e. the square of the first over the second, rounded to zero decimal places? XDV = 13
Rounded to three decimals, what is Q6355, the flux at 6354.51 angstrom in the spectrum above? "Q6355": 11.500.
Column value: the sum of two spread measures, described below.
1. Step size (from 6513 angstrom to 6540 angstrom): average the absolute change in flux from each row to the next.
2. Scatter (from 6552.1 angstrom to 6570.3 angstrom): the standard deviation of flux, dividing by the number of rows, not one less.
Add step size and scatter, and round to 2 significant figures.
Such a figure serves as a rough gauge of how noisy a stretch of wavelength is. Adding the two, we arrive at 0.86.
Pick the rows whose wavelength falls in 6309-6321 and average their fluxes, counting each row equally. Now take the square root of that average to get 3.26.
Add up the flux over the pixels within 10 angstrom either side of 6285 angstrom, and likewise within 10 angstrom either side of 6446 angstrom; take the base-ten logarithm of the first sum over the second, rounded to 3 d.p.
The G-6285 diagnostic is -0.147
